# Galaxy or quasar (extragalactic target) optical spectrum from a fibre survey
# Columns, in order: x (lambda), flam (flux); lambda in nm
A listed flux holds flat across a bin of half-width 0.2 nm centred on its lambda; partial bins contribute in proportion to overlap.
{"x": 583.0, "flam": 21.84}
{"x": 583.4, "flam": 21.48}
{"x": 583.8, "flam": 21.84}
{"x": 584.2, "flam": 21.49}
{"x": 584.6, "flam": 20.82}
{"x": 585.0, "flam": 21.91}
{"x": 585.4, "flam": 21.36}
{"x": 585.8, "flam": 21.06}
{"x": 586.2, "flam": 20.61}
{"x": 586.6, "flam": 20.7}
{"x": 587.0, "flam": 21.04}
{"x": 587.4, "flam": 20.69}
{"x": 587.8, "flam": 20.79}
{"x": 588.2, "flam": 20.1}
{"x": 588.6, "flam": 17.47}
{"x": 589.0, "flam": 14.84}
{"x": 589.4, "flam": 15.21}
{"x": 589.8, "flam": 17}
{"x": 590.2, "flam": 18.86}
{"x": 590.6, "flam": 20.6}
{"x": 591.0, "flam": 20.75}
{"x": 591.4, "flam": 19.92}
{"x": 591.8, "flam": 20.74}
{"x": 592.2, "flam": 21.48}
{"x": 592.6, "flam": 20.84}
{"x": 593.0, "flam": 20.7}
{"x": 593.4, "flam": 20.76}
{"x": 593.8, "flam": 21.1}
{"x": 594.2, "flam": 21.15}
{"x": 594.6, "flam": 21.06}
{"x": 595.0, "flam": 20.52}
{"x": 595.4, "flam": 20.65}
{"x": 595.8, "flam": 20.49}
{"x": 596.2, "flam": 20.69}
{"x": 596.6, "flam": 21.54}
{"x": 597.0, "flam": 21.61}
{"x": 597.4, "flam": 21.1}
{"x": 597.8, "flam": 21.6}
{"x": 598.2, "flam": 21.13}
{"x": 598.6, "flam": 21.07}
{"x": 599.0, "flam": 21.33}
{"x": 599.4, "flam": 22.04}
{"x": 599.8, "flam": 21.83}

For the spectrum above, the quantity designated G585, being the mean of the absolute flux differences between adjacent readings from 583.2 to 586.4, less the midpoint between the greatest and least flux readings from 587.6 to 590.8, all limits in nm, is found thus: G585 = -17.3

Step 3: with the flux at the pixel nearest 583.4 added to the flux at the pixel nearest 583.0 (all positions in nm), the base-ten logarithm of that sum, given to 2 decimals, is 1.64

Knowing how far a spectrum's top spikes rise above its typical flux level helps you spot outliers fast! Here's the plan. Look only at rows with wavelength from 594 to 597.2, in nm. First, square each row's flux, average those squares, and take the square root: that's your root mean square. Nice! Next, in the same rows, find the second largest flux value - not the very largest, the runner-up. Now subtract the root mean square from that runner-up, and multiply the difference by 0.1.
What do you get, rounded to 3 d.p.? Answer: 0.057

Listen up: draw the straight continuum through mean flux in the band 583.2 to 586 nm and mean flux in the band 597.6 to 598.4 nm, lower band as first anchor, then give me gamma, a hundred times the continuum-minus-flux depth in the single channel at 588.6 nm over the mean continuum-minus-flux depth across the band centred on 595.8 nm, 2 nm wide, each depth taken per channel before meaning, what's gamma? 660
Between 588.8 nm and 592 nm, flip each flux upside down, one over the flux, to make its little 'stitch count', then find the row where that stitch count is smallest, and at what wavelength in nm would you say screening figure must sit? 591.0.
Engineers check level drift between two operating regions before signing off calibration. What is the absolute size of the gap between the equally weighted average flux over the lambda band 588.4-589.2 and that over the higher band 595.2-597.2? 4.8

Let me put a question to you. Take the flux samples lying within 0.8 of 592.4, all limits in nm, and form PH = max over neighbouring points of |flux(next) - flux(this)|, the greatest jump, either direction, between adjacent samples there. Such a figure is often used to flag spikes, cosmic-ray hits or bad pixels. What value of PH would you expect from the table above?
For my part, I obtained 0.74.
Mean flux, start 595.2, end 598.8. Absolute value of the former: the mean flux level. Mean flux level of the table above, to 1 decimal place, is 21.1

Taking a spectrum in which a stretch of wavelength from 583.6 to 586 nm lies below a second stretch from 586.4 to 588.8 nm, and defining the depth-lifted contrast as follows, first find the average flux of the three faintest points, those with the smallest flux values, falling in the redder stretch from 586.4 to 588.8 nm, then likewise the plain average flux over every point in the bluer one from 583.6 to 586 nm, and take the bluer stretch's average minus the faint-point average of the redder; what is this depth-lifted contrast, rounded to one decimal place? 2.0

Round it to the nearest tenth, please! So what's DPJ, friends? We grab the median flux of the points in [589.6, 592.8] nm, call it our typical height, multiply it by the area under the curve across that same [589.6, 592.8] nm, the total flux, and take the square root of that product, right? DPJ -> 36.4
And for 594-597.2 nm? 37.4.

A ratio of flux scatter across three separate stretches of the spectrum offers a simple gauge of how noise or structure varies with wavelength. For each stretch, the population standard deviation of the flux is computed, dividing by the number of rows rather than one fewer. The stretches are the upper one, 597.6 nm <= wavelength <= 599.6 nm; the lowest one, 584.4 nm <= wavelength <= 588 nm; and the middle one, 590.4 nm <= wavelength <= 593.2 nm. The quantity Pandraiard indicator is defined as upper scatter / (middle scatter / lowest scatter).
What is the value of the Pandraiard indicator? 0.33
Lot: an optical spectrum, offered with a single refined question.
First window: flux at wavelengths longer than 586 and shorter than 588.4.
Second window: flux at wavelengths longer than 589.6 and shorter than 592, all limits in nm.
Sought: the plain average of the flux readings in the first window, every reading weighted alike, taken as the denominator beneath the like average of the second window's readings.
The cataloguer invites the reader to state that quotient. 0.95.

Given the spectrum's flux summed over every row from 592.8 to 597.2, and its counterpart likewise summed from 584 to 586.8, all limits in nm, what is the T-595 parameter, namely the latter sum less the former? -82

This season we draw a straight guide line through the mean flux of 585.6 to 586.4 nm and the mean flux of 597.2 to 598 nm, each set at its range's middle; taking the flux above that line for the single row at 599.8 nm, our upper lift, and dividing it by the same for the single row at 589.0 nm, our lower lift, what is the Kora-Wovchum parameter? -0.1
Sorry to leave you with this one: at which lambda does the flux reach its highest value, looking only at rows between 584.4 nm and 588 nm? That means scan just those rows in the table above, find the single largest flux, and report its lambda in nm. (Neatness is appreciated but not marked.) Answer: 585.0 nm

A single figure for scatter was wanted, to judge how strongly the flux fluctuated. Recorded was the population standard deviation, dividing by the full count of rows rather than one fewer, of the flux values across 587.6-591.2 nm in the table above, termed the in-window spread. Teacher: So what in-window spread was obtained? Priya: 2.2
